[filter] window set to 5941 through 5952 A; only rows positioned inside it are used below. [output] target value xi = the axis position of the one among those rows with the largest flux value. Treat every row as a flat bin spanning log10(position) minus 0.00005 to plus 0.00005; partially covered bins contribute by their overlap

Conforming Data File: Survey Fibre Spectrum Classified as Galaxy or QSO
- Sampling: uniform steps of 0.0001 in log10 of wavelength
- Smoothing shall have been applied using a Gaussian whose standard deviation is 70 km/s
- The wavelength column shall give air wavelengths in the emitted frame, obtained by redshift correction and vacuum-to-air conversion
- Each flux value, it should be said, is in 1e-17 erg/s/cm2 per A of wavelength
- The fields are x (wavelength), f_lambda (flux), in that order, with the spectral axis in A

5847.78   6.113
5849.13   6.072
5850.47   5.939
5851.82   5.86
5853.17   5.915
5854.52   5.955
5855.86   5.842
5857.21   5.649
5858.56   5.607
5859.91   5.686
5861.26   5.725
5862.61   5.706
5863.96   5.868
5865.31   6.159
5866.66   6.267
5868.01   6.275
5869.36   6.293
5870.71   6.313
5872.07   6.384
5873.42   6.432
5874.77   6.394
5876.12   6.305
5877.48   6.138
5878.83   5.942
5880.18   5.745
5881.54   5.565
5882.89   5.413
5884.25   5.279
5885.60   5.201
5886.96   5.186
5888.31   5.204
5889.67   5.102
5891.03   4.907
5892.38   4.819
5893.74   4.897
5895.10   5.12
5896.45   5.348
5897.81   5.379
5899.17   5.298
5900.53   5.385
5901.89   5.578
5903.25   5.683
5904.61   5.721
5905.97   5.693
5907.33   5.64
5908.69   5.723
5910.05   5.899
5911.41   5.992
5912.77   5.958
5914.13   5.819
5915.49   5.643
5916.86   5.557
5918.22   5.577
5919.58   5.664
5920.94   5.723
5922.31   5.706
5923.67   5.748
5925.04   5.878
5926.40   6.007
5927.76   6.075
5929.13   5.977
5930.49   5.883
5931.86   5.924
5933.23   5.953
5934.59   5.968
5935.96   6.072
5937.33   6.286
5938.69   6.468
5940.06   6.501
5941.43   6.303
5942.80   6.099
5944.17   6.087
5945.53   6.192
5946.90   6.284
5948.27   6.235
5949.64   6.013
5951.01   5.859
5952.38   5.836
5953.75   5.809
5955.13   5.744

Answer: 5941.43 A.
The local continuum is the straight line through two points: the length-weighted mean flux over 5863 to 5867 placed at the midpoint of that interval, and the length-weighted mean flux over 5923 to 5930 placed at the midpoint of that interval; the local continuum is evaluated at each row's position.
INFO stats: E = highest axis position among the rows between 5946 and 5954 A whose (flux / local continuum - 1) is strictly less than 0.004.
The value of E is 5953.75 A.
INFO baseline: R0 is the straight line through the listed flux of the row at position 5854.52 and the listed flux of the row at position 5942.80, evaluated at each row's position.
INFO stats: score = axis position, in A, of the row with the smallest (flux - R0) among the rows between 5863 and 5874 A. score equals 5863.96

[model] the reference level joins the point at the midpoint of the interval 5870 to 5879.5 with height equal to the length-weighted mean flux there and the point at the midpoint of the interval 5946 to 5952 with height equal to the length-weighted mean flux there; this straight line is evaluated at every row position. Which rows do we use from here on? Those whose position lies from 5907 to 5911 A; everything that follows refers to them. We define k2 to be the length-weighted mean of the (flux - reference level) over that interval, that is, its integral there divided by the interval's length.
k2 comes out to -0.41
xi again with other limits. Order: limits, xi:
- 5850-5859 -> 5854.52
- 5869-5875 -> 5873.42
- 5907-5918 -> 5911.41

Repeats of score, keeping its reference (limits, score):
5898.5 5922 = 5899.17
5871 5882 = 5881.54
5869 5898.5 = 5892.38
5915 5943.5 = 5916.86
